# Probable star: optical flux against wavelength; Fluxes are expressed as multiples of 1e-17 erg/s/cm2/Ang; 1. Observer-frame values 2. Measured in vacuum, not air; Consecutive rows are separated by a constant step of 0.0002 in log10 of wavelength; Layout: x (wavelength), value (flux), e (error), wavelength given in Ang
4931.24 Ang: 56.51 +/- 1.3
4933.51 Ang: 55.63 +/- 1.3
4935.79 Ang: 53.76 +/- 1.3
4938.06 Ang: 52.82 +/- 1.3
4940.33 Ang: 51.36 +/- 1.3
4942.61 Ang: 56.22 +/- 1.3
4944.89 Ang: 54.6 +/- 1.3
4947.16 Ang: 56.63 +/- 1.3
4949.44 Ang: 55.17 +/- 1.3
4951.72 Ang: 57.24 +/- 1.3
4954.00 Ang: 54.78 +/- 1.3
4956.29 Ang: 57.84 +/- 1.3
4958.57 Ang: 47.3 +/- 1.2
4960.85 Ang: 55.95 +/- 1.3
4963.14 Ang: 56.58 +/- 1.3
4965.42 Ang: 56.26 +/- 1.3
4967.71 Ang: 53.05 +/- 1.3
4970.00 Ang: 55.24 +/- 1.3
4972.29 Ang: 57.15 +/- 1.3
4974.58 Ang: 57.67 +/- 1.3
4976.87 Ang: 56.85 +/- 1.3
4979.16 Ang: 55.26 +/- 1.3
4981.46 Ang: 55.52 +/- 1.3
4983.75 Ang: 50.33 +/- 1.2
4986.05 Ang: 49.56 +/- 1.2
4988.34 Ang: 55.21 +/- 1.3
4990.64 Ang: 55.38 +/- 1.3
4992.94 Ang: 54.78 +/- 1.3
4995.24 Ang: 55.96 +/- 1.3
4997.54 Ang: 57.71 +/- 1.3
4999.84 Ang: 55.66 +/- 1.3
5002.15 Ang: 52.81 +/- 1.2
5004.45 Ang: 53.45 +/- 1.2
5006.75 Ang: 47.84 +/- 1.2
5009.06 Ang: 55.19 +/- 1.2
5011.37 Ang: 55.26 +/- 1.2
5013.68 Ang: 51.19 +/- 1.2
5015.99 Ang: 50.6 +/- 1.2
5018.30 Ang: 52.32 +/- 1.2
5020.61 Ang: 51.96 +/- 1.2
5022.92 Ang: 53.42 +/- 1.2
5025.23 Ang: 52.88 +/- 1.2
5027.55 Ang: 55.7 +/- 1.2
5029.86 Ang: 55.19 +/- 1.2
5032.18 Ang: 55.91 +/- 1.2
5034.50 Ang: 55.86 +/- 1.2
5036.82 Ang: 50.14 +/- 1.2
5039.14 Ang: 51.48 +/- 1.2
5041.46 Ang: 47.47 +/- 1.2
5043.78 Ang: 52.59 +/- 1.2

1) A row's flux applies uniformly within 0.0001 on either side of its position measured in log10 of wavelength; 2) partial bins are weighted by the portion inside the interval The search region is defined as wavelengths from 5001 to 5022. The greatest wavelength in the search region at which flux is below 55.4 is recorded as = 5020.61 Ang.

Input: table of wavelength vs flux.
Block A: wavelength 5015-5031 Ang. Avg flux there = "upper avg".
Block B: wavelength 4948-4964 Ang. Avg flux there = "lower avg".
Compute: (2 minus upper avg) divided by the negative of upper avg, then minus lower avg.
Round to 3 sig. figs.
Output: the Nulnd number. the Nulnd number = -54.0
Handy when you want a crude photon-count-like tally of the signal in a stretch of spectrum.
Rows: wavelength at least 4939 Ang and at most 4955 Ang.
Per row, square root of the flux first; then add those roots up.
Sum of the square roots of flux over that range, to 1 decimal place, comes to 52.0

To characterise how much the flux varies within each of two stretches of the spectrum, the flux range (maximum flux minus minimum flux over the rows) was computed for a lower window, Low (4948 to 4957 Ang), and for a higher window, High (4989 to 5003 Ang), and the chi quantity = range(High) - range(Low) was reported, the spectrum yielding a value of 2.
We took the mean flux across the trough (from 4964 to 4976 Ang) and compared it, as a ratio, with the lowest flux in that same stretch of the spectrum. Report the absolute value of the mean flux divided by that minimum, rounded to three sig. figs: 1.05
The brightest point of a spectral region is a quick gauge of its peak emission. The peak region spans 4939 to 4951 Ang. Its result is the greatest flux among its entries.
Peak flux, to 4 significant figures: 56.63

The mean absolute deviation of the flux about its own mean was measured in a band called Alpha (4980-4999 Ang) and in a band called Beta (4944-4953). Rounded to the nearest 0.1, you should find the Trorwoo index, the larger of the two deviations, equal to 2.2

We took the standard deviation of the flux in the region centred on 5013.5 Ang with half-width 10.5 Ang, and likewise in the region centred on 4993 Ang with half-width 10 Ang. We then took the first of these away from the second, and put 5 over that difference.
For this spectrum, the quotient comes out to 14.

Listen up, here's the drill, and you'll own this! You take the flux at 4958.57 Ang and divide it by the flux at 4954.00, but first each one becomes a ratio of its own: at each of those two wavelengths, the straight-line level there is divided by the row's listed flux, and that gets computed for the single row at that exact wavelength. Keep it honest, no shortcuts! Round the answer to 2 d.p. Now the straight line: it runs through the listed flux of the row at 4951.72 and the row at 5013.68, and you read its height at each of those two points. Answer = 1.15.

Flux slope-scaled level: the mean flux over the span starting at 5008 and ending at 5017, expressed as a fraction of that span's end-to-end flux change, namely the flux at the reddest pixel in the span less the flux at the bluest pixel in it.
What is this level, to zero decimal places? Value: -12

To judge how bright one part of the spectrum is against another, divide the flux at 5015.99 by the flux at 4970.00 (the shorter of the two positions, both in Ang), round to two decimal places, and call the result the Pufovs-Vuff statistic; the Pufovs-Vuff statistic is 0.92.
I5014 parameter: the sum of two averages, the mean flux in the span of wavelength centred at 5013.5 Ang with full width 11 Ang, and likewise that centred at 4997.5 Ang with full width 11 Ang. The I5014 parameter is 108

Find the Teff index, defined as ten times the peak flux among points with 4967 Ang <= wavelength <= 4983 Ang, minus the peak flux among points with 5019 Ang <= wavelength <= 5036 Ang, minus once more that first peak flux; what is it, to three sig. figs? 463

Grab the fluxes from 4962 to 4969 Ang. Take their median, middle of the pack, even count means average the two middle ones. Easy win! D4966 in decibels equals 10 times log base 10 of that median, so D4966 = 17.5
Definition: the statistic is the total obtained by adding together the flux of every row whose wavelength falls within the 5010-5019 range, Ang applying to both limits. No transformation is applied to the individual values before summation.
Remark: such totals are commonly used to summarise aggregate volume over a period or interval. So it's 209.4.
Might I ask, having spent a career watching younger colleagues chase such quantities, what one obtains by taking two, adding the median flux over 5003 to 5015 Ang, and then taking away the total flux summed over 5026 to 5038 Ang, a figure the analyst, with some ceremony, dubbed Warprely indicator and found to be -217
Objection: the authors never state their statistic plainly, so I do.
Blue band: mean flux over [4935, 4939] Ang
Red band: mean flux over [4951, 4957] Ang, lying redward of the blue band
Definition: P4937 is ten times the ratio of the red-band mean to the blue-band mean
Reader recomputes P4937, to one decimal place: 10.6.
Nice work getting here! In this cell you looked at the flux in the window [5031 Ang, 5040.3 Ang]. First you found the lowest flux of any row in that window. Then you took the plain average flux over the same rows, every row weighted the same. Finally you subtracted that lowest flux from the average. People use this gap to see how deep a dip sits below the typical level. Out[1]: 3.2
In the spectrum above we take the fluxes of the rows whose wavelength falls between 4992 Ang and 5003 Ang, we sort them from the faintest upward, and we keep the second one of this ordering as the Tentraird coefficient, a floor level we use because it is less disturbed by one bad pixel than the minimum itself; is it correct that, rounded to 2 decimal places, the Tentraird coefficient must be 54.78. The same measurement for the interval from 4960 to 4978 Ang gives 55.24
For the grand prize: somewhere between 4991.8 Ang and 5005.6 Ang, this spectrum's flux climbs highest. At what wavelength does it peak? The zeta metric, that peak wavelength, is 4997.54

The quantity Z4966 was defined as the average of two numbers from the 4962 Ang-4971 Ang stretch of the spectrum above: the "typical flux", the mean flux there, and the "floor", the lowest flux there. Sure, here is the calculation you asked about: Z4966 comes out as 54.2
